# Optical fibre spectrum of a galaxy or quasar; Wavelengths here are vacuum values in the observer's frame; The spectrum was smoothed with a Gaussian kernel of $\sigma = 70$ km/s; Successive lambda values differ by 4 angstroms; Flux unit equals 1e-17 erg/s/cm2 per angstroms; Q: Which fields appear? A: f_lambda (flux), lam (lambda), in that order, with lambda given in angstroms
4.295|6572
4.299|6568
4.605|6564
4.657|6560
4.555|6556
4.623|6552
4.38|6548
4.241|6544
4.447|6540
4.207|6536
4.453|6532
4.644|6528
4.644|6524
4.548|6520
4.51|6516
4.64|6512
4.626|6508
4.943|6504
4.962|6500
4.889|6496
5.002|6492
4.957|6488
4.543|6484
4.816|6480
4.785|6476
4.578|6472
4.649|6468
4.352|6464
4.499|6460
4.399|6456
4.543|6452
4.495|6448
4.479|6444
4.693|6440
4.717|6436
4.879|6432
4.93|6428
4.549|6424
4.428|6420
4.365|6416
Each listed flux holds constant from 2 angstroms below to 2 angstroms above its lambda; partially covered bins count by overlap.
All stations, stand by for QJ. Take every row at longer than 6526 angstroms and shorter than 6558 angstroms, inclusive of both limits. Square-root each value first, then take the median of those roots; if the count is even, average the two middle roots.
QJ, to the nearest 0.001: 2.110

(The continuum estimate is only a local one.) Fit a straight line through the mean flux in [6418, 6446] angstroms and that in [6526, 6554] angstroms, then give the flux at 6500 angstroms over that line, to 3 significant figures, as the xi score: 1.10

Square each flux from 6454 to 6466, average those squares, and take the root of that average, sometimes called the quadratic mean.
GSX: 4.42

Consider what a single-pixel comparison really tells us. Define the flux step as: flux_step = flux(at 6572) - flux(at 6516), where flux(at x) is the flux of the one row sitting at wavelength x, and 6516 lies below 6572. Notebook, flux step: -0.2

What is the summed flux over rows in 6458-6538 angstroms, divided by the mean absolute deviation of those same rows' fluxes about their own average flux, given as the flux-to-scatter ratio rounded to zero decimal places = 543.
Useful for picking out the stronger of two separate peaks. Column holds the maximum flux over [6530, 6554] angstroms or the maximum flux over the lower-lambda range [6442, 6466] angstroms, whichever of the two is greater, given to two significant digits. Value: 4.6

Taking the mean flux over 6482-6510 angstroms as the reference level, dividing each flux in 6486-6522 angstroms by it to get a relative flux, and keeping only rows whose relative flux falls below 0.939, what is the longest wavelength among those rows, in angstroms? 6520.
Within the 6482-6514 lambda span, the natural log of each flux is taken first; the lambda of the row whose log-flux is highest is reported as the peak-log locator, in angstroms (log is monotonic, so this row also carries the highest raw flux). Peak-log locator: 6492 angstroms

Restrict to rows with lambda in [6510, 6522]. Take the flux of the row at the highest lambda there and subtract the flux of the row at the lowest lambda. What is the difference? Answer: -0.09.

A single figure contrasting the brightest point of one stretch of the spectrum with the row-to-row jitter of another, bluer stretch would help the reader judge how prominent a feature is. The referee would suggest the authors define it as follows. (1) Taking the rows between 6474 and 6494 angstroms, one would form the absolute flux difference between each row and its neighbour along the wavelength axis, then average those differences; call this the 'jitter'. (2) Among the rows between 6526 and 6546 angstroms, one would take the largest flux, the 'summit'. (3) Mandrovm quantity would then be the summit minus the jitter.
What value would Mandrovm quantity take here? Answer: 4.45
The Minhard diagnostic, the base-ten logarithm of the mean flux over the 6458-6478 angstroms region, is 0.66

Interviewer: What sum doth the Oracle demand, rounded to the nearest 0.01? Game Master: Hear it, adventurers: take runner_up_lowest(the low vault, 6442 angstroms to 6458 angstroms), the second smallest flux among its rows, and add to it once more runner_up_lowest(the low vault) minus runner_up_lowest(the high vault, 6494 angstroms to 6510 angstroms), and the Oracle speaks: 4.07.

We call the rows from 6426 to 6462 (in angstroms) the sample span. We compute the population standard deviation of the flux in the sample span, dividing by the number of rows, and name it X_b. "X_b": 0.177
